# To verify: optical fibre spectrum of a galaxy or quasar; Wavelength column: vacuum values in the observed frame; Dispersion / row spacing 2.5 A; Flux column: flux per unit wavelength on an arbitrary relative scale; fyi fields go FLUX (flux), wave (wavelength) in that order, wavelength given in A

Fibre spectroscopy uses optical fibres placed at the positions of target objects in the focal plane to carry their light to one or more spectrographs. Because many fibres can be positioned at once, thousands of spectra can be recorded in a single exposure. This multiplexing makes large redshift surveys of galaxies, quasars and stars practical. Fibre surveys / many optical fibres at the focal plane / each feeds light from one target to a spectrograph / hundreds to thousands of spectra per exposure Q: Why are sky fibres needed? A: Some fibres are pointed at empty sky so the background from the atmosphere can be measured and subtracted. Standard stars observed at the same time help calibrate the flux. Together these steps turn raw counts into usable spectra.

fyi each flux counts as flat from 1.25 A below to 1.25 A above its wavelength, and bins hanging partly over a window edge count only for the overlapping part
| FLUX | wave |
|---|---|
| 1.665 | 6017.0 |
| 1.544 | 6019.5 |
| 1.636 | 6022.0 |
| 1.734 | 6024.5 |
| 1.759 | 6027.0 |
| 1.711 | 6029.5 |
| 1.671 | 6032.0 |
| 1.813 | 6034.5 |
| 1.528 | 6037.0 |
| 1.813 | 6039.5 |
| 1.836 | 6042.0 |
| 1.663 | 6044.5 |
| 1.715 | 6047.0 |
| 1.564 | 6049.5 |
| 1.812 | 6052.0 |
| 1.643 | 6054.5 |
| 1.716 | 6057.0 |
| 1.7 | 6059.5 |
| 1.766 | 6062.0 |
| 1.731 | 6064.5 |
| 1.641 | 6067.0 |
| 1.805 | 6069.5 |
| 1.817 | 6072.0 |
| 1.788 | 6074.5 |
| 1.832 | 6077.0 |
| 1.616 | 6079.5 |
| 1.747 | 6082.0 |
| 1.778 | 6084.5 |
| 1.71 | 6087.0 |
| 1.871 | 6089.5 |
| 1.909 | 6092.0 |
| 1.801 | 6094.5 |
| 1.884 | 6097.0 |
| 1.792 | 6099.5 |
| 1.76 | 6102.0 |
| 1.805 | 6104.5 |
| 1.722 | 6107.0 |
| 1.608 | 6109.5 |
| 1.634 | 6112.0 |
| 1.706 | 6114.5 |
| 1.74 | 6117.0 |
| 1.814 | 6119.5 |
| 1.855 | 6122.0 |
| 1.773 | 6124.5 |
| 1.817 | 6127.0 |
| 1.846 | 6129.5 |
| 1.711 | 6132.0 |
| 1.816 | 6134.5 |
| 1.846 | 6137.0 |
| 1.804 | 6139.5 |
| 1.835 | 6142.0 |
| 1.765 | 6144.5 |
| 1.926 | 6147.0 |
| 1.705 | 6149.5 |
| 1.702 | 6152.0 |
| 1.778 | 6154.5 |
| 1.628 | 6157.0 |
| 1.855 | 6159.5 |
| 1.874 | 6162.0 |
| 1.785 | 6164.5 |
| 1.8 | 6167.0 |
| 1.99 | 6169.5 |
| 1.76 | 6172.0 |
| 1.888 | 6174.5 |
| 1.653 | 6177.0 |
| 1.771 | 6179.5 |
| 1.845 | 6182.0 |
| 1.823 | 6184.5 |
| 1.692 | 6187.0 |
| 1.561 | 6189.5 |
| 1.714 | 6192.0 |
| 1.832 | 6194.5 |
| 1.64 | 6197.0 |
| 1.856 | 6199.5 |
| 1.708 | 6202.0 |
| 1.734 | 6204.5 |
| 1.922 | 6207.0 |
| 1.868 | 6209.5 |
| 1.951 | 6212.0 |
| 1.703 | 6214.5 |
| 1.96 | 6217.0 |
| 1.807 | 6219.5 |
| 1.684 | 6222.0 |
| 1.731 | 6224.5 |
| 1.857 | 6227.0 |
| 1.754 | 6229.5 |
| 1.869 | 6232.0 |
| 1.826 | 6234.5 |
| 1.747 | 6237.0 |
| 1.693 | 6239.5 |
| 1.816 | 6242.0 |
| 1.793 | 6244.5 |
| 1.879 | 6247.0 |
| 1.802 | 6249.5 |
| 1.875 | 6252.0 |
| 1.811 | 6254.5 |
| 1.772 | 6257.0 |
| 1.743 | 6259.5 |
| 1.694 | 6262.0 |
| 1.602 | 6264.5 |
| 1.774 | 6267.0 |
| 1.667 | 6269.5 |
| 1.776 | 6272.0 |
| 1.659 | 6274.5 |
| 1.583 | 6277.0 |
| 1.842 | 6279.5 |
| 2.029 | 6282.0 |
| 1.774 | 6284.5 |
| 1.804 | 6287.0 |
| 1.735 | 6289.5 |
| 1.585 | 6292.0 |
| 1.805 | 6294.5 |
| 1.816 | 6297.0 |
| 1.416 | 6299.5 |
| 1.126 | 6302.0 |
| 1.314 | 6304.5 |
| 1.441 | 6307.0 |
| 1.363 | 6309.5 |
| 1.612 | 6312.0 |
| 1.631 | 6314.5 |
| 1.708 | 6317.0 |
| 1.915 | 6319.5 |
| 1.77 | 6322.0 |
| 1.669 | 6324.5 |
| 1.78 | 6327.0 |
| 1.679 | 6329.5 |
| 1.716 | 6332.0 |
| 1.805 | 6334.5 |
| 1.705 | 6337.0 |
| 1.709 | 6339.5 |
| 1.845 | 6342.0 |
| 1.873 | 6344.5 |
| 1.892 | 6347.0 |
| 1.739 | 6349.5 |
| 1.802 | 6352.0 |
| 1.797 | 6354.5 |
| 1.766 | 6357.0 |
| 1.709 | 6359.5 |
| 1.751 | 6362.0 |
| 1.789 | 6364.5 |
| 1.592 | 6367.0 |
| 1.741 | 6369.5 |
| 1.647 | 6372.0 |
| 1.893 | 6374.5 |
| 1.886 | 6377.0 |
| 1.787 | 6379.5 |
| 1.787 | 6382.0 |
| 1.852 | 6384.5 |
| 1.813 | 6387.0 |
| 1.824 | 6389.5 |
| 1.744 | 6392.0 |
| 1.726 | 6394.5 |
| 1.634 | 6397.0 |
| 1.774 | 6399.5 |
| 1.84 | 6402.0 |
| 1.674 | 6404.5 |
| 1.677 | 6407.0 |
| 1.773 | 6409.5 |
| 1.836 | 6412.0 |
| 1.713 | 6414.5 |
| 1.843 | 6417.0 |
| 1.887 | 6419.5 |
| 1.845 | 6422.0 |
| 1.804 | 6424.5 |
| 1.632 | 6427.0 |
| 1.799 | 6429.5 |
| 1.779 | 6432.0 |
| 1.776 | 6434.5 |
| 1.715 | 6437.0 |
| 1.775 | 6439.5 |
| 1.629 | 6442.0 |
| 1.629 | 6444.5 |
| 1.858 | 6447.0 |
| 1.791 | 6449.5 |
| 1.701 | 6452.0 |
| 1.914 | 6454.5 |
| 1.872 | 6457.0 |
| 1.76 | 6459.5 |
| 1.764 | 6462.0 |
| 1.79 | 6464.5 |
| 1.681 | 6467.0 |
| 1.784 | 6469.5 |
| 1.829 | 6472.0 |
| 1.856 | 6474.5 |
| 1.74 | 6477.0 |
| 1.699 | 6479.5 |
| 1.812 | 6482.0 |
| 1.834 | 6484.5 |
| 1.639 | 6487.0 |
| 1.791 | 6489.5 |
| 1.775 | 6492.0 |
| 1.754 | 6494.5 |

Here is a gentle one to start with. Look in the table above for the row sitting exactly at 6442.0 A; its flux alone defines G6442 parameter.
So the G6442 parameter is 1.629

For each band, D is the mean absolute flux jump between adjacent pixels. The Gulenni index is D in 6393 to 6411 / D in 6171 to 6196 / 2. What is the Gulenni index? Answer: 0.38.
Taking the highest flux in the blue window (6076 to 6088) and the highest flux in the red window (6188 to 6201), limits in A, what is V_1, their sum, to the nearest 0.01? 3.69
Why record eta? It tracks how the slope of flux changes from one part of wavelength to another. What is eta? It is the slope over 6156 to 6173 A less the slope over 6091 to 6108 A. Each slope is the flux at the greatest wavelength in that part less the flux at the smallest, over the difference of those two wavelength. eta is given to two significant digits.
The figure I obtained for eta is 0.021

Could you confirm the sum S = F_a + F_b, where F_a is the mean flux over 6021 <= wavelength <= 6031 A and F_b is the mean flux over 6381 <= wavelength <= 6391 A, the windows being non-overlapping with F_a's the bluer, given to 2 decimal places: 3.53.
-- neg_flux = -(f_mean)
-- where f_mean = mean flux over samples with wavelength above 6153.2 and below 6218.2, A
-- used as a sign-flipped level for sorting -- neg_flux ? -1.79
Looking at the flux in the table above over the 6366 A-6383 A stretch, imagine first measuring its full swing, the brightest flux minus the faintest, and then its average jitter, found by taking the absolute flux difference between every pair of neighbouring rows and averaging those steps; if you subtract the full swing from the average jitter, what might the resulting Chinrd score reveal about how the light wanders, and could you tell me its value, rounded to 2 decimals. -0.20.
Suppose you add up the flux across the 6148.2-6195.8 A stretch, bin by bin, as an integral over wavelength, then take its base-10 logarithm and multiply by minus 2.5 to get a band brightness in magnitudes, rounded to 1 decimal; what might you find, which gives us -4.8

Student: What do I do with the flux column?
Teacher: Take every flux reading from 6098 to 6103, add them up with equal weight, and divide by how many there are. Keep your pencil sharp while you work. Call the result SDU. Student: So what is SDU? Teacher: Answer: 1.78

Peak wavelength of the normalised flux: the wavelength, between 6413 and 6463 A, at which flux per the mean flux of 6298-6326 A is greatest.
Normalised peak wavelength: 6454.5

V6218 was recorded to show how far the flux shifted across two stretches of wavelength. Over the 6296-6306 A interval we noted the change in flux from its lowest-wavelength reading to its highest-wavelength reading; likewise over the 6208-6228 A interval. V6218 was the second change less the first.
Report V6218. 0.49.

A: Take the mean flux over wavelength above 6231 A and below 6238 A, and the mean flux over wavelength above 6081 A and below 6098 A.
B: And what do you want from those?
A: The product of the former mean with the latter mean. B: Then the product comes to 3.29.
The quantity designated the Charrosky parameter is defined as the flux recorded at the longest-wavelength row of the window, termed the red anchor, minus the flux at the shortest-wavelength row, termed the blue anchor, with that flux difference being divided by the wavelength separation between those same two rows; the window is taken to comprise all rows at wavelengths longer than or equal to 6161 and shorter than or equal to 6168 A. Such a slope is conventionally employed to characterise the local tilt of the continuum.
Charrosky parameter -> -0.015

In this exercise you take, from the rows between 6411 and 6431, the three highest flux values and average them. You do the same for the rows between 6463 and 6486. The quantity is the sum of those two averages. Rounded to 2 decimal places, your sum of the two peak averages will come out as 3.70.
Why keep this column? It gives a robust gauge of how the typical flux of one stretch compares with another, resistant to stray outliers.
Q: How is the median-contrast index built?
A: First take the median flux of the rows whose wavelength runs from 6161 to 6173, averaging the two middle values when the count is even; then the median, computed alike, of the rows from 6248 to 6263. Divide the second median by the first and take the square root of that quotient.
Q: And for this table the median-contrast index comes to 1.00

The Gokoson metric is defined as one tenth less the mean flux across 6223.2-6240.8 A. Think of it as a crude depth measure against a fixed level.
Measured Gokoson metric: -1.68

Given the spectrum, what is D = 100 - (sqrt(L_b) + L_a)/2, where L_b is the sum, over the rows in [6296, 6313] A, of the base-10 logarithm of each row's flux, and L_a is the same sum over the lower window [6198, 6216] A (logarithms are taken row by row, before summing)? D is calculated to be 98.6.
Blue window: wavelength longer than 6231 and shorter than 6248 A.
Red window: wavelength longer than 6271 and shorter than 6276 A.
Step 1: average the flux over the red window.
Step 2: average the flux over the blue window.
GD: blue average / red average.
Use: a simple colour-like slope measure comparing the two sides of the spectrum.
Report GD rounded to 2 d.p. 1.05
